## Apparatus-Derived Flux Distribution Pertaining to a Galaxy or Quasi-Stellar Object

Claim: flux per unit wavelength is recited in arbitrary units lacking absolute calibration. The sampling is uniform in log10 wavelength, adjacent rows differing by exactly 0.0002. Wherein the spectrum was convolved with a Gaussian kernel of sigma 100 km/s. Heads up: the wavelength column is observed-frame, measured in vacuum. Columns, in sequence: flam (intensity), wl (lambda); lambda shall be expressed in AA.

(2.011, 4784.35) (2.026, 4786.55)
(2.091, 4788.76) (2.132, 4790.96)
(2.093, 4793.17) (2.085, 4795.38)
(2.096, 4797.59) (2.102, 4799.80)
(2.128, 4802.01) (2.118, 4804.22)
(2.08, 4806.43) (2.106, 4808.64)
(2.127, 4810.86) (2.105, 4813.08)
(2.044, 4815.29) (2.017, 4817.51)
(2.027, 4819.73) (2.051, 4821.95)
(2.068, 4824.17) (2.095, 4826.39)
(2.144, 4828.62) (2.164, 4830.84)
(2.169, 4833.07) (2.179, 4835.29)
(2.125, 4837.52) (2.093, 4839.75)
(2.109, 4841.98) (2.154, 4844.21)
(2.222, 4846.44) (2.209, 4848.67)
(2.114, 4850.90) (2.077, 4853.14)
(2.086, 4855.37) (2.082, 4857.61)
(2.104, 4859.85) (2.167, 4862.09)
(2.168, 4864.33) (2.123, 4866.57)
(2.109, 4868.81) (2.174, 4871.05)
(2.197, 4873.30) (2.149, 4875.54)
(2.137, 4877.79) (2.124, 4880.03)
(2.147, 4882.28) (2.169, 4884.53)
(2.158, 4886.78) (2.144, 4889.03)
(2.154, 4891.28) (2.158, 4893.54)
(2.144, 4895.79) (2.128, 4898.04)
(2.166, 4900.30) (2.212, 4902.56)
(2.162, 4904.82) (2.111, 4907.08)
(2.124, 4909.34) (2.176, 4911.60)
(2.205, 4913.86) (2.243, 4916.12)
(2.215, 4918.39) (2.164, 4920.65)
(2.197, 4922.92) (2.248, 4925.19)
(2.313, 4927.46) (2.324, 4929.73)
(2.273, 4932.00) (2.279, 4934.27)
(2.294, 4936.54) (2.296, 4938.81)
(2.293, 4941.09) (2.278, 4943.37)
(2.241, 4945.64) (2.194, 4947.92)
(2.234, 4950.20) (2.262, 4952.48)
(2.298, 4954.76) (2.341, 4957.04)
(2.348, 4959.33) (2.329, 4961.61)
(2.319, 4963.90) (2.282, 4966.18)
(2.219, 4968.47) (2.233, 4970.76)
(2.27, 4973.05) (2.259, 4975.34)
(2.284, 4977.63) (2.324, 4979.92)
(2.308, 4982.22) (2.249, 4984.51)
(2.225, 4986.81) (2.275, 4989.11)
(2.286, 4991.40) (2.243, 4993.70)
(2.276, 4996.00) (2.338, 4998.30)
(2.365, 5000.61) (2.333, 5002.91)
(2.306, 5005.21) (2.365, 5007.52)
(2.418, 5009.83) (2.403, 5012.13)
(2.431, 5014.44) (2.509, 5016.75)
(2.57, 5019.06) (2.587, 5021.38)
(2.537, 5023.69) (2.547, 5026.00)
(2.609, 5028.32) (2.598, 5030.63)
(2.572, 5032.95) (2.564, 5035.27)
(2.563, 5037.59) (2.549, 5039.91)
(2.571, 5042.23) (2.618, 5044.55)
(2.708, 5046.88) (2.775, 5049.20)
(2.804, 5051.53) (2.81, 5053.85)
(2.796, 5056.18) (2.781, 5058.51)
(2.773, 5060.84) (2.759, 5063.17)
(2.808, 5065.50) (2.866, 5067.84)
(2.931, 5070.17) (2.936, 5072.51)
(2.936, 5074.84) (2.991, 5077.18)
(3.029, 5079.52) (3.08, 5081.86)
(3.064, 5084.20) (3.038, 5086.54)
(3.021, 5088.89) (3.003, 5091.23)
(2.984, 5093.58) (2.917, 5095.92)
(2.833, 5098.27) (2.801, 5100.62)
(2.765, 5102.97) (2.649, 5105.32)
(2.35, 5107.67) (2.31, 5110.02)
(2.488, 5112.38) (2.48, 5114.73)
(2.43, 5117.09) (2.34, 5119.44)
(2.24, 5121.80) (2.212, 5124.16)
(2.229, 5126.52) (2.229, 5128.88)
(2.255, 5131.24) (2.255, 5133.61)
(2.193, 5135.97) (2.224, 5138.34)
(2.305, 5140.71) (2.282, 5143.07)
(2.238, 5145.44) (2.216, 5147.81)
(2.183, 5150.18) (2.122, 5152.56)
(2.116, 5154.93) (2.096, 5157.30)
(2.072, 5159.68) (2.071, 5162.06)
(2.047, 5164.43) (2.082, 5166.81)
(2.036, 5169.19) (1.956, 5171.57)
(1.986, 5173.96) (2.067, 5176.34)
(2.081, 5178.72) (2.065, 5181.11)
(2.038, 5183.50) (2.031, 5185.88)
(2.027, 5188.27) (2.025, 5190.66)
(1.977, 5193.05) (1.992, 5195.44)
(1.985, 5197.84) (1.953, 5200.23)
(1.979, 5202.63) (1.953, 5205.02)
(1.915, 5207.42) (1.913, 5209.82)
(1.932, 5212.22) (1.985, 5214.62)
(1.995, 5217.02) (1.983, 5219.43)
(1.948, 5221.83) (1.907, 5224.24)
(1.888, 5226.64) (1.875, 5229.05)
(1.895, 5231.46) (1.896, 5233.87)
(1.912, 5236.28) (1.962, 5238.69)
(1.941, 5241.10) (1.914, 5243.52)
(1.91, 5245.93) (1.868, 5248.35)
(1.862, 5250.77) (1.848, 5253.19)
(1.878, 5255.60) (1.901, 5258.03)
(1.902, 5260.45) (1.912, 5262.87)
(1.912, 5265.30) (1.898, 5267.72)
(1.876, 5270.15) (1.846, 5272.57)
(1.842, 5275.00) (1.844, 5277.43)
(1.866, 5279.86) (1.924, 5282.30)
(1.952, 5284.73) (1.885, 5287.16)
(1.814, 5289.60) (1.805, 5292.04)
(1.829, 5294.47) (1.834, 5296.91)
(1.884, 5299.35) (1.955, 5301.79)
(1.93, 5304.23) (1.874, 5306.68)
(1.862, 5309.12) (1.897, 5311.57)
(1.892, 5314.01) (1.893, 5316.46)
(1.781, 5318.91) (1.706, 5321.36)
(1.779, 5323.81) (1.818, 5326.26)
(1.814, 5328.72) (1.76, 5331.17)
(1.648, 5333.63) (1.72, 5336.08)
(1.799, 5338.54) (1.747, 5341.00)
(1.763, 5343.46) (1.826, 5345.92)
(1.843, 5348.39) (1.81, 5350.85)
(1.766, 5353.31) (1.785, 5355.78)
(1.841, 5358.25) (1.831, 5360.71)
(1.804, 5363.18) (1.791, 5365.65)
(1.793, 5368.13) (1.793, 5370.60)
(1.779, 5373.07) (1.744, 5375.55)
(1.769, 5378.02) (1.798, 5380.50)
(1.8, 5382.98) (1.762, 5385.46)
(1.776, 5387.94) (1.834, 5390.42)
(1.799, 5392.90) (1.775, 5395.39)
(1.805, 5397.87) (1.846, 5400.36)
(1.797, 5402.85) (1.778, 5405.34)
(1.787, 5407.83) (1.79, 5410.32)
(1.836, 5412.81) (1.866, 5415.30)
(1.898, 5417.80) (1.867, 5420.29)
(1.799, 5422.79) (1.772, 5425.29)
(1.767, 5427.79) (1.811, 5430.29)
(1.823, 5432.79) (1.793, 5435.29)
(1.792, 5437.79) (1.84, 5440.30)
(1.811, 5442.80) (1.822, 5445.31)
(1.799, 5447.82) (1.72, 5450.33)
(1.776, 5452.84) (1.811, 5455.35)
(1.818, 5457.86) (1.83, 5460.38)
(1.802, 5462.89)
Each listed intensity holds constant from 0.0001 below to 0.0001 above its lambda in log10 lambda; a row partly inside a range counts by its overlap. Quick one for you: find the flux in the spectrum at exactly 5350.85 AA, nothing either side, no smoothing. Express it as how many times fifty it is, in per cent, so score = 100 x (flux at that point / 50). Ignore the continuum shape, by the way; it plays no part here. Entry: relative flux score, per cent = 3.6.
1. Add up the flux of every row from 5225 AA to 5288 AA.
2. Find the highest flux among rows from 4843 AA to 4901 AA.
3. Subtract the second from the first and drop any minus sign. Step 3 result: 47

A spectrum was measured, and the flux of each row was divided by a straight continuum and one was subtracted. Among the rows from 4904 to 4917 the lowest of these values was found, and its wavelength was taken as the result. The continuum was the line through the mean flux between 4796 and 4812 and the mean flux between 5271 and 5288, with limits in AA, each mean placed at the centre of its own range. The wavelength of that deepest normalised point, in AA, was 4907.08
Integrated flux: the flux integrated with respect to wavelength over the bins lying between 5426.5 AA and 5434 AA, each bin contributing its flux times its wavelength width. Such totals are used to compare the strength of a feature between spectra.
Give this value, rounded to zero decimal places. 14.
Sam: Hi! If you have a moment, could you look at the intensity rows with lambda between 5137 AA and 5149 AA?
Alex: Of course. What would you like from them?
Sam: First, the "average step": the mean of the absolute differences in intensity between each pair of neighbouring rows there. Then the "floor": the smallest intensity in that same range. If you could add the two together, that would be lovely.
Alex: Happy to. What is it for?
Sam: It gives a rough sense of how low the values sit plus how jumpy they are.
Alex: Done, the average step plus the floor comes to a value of 2.26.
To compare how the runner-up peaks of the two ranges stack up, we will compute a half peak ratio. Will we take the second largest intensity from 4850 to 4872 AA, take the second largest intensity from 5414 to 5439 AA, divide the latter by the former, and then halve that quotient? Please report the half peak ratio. 0.43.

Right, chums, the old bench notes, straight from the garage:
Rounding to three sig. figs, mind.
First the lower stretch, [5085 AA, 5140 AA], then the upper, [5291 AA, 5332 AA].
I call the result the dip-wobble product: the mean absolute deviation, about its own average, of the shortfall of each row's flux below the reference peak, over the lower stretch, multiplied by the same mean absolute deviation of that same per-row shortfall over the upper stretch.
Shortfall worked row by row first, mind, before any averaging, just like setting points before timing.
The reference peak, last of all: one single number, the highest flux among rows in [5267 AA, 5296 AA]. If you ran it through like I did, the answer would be 0.0149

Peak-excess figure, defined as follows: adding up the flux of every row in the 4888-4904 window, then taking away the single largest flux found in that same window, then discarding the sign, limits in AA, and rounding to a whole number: 13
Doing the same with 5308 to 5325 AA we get 11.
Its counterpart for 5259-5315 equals 41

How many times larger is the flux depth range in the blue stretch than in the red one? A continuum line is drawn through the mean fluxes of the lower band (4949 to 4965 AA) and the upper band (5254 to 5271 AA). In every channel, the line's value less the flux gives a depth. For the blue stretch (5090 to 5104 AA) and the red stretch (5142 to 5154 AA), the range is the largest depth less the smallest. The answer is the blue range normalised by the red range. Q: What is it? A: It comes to 1.5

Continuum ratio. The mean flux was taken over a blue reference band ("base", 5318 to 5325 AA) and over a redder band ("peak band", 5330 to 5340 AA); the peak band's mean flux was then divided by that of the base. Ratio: 0.99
